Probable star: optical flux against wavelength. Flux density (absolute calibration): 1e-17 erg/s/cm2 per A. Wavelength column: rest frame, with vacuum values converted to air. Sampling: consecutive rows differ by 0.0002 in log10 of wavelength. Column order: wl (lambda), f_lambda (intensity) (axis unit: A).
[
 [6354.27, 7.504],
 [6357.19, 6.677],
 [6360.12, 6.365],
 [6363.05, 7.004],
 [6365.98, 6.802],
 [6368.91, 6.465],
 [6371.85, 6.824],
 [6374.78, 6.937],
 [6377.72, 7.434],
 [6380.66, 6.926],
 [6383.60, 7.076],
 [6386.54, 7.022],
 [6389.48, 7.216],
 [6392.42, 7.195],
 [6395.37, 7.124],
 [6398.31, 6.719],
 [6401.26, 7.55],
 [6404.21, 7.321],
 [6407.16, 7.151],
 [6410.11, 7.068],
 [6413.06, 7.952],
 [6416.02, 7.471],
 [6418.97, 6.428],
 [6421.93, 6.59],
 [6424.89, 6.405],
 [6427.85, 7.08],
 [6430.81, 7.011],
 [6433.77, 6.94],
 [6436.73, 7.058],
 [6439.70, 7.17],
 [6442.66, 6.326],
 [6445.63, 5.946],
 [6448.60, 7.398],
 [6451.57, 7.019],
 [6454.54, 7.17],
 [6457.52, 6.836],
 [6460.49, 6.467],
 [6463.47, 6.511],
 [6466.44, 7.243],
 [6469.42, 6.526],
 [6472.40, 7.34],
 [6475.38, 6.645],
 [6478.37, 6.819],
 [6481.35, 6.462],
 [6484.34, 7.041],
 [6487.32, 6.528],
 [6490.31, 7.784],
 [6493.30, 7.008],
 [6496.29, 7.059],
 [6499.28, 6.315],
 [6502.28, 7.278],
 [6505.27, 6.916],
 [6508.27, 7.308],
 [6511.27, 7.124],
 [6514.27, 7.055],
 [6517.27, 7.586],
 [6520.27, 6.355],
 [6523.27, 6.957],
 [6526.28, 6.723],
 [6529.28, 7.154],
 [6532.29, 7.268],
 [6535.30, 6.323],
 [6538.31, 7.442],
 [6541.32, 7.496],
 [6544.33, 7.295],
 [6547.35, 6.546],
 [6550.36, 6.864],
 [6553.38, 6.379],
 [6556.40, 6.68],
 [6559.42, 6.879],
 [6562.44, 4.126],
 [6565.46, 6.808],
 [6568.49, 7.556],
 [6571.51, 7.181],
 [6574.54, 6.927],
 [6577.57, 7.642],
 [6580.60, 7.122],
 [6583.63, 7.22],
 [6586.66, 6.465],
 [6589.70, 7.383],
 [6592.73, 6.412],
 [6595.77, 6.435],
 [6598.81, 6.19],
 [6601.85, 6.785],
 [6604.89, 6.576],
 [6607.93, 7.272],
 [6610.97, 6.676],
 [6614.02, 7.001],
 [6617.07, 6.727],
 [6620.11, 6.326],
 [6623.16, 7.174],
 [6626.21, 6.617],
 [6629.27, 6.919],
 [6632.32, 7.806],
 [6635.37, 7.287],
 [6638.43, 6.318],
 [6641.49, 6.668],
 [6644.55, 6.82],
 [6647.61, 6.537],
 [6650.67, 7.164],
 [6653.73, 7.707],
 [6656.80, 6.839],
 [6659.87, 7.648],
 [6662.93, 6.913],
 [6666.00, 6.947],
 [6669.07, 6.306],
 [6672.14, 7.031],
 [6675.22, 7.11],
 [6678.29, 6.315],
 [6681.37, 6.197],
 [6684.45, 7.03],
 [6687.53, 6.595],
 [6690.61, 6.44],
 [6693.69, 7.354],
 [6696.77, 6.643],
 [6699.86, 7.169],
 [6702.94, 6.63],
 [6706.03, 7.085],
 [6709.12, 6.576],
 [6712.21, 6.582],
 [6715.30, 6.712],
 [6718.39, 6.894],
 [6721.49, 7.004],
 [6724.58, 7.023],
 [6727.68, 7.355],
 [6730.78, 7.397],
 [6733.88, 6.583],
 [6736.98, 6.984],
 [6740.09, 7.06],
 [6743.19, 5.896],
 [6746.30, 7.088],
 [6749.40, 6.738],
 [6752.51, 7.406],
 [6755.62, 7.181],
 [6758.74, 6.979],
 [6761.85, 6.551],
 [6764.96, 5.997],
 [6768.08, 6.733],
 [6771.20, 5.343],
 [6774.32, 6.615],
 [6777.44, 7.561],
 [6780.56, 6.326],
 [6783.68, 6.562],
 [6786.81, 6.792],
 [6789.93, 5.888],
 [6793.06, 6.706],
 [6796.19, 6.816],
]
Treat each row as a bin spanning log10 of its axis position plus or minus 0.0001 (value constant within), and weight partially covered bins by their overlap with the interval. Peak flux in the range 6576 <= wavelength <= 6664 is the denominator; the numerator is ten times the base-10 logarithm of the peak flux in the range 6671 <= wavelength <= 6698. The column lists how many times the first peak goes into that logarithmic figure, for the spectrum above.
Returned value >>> 1.11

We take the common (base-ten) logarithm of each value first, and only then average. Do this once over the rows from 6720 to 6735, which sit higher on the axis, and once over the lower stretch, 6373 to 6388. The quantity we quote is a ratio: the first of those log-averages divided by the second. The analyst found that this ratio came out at 1.00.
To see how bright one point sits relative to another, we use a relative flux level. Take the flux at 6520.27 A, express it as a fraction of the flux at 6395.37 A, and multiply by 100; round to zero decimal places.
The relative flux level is 89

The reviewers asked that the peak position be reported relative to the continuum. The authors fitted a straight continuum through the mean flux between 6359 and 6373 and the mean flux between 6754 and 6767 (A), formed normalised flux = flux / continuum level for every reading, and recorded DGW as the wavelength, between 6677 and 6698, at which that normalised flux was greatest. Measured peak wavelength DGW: 6693.69 A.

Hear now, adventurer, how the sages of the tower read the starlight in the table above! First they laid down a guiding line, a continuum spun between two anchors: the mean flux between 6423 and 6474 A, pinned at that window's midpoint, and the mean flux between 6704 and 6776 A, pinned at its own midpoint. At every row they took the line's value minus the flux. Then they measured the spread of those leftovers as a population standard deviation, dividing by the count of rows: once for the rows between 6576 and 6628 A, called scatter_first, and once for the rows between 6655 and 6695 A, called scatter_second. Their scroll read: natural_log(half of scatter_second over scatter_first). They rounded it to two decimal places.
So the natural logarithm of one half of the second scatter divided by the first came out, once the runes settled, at -0.67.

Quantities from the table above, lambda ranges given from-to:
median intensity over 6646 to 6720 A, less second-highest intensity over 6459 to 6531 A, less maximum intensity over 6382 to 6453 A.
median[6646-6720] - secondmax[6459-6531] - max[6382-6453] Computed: -8.67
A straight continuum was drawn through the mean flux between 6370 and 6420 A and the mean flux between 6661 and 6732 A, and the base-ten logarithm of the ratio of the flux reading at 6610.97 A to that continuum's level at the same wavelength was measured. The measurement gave -0.016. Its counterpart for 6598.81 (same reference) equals -0.050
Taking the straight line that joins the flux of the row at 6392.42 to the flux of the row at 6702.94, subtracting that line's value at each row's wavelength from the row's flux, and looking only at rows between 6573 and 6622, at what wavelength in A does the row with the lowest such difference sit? 6598.81 A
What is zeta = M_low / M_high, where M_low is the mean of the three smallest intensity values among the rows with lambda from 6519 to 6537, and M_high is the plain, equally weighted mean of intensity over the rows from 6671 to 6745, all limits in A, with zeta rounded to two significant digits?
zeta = 0.95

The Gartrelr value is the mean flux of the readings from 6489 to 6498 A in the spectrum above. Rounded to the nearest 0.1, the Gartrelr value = 7.3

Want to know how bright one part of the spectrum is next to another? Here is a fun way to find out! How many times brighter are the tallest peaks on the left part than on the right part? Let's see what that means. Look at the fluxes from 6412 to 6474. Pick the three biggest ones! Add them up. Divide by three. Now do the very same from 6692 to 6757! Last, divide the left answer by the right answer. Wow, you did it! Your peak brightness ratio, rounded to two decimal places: 1.03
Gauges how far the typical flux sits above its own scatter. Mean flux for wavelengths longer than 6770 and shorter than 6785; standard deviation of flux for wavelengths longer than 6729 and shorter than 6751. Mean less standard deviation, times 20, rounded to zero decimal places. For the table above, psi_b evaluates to 121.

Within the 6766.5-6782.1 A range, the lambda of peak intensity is 6777.44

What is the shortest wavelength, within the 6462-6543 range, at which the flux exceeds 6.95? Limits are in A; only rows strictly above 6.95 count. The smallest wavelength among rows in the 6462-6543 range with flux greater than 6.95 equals 6466.44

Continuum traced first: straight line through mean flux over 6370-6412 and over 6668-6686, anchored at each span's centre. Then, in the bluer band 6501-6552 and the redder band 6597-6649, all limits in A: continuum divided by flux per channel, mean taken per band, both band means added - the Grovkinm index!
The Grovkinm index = 1.98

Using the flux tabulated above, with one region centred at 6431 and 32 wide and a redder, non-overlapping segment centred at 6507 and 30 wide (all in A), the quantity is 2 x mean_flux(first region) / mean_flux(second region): 1.93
